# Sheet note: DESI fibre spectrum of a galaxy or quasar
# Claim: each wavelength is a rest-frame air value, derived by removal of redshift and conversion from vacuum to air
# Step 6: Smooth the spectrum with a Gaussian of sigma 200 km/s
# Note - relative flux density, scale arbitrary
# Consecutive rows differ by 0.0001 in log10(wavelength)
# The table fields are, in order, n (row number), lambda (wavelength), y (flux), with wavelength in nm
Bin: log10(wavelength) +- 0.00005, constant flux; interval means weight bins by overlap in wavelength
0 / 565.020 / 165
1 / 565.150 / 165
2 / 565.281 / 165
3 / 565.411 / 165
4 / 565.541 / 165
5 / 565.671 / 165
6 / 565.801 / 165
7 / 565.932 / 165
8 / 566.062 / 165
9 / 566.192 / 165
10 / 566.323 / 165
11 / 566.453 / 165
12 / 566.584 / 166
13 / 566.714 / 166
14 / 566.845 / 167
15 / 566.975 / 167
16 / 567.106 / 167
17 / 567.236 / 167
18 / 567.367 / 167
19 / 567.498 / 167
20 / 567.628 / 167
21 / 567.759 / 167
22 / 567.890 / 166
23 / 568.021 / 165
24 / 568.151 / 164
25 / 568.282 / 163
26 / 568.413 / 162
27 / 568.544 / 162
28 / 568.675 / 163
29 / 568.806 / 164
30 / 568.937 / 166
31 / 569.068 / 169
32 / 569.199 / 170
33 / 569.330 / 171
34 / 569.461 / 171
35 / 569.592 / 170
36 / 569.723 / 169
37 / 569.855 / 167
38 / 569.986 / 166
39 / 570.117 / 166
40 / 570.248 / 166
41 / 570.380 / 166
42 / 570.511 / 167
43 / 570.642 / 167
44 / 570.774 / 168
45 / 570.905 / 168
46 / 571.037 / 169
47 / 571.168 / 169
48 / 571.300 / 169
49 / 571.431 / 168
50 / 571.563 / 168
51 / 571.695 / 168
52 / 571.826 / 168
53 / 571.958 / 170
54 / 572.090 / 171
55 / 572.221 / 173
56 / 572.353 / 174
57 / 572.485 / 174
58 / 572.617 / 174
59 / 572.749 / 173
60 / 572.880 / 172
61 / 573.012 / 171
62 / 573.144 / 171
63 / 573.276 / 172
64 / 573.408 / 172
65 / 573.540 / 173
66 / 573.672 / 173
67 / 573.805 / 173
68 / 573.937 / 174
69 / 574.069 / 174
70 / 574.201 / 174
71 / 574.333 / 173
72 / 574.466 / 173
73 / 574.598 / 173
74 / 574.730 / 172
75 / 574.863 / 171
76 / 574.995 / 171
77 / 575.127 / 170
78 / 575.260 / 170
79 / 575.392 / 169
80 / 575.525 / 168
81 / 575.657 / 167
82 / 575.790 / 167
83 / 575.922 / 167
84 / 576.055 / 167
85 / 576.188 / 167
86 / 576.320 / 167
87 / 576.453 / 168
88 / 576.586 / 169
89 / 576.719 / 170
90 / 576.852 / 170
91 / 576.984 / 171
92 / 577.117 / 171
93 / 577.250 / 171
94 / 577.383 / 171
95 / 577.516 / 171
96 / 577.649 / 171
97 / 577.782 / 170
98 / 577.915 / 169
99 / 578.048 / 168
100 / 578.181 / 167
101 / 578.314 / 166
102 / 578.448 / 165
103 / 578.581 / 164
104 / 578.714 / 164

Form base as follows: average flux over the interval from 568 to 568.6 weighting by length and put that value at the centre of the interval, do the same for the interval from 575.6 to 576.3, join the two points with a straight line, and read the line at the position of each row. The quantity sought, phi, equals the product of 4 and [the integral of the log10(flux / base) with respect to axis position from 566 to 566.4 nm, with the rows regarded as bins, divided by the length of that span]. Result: 0.030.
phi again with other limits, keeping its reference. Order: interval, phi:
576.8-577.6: 0.033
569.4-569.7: 0.067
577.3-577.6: 0.033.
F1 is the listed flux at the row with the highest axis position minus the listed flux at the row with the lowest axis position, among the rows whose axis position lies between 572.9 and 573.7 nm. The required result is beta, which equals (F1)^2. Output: 4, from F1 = 2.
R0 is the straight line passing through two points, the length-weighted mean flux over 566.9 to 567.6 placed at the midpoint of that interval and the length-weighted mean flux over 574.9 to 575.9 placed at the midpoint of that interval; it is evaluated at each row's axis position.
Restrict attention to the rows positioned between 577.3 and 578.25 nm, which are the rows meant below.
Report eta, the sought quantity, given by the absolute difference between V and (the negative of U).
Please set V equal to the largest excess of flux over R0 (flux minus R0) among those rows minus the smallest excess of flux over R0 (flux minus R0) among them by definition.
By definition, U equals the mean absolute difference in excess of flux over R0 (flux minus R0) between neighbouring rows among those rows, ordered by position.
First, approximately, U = 0.7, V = 4.2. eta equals 4.9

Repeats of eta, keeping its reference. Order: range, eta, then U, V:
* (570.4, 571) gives 1.3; 0.3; 1.0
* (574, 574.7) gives 1.4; 0.3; 1.1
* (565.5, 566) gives 0.1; 0.0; 0.1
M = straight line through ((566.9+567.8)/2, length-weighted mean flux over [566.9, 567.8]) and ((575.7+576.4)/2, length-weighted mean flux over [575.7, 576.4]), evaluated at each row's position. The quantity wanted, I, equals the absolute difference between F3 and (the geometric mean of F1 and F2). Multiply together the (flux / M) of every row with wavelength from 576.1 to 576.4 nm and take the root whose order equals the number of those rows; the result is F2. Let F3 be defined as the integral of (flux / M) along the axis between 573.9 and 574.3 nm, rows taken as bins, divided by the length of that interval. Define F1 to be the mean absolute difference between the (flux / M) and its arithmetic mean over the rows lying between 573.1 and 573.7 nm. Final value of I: 0.981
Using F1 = 0.004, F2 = 1.00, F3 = 1.04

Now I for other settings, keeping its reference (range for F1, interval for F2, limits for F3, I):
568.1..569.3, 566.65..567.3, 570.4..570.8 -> 0.882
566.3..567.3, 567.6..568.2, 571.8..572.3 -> 0.956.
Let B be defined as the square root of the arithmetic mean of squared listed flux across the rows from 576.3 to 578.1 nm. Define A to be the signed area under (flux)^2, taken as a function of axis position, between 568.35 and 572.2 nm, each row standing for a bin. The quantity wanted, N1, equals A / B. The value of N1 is 637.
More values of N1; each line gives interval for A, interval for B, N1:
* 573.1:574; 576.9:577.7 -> 157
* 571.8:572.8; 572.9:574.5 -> 172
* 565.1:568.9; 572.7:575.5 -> 603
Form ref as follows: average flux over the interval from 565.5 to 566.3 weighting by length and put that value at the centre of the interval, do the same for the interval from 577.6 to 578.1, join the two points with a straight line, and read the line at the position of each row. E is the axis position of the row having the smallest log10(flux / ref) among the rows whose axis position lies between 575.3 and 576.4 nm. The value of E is 576.320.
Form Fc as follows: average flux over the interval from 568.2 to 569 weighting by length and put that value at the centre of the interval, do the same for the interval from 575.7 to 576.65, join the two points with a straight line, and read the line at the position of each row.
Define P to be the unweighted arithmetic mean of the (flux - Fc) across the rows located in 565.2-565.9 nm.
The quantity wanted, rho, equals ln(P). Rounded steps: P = 3.4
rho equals 1.2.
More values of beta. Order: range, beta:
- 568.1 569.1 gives 25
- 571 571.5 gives 1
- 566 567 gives 4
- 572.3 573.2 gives 9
